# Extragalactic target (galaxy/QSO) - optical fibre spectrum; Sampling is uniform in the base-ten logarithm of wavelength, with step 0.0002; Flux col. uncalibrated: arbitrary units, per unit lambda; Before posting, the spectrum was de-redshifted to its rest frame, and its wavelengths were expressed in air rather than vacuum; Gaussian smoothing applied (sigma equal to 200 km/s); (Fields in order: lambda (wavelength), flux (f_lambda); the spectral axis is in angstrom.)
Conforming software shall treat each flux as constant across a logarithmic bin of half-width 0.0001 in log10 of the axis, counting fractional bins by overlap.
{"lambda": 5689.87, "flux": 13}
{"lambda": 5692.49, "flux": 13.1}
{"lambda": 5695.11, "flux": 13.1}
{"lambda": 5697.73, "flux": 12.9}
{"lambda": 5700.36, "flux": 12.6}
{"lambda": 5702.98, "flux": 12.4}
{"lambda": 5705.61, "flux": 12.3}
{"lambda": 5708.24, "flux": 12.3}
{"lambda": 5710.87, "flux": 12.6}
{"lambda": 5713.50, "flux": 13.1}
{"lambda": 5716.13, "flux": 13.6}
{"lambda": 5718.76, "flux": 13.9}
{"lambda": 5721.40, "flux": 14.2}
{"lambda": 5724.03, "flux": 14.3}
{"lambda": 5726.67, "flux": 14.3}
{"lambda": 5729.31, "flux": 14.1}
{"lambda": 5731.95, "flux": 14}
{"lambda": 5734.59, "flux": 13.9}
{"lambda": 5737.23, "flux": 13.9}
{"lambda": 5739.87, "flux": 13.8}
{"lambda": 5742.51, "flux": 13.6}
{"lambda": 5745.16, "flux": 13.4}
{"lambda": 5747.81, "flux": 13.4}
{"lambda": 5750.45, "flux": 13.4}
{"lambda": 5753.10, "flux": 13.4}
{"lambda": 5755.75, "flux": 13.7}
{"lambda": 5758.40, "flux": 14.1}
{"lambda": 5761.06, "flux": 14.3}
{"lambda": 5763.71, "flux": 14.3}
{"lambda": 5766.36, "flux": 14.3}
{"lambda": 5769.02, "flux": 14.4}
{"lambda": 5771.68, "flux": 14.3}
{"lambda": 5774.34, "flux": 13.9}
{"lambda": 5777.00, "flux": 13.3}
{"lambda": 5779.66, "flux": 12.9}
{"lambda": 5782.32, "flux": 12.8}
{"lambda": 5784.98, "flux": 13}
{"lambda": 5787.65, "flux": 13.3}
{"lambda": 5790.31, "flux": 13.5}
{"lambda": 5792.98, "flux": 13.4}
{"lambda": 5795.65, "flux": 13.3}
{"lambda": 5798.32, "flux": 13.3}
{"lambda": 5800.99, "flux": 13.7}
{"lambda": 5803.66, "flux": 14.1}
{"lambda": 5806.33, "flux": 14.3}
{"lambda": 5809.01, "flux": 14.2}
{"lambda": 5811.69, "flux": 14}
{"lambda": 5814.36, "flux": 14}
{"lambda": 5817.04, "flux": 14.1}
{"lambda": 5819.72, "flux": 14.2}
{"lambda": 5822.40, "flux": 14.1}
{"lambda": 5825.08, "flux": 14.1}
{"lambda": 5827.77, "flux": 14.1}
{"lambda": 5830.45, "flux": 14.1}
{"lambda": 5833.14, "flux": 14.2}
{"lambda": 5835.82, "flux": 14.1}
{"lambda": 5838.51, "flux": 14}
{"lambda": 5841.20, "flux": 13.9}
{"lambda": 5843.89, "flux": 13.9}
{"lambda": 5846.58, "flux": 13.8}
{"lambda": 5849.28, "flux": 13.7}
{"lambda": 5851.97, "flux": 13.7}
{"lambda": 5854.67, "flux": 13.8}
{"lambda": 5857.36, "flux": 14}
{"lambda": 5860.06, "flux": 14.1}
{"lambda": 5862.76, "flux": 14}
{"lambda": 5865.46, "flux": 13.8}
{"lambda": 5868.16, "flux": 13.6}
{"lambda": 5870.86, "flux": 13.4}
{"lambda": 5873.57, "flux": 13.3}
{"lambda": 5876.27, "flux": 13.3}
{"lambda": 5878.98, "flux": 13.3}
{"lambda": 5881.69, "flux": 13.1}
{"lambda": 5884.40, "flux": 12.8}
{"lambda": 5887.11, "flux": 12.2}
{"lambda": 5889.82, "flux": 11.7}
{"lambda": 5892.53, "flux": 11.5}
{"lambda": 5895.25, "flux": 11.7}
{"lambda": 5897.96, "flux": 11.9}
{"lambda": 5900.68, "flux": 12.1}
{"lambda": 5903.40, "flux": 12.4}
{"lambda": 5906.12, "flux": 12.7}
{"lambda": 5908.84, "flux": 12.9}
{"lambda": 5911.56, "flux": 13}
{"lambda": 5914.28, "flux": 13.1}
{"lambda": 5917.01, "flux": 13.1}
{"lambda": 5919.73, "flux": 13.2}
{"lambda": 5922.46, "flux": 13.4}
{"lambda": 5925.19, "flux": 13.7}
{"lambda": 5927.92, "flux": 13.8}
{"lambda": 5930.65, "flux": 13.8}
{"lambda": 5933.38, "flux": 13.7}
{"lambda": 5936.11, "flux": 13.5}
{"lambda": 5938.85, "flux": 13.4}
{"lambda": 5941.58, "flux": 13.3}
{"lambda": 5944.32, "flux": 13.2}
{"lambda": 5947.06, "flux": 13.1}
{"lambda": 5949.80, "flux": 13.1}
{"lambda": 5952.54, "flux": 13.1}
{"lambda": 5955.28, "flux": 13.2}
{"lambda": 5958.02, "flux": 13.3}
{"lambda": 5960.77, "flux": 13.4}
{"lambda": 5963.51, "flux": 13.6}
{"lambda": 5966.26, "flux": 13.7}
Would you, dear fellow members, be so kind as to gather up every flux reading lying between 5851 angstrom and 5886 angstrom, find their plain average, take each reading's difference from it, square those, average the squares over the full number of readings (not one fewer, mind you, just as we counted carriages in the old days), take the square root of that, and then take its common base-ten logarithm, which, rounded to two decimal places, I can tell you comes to -0.43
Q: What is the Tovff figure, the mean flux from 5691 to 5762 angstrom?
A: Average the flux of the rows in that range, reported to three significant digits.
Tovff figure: 13.5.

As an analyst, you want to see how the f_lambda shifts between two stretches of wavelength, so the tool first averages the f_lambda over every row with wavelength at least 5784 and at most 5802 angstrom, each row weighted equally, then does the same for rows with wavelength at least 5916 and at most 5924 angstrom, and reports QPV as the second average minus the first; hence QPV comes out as -0.1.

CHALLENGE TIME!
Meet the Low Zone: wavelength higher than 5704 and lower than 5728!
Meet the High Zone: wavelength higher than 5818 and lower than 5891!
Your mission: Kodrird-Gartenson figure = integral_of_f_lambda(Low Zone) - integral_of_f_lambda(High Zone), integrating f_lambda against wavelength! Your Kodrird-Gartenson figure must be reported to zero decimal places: -675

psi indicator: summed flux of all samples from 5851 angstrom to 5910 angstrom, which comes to 285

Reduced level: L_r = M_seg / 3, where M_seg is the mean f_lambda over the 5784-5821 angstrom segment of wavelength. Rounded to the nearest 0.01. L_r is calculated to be 4.58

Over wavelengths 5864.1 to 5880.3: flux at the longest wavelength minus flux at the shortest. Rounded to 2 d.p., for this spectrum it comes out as -0.50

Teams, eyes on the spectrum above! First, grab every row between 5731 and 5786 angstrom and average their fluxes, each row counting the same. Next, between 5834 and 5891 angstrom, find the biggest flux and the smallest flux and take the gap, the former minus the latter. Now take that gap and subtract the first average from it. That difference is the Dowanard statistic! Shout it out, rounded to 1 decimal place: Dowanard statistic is -11.3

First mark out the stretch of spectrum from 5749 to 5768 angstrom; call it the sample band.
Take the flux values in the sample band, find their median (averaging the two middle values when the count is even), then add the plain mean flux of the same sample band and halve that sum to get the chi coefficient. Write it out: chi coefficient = 14.0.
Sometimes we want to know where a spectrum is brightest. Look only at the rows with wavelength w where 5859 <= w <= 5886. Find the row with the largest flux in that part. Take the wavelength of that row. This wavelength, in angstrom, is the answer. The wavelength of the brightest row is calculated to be 5860.06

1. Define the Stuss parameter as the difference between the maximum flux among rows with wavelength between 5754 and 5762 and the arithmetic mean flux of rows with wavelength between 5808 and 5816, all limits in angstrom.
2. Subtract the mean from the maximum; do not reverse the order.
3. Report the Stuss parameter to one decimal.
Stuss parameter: 0.2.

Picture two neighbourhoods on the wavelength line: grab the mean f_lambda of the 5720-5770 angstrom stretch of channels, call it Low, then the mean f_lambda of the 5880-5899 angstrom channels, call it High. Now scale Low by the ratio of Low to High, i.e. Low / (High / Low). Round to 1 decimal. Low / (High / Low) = 16.0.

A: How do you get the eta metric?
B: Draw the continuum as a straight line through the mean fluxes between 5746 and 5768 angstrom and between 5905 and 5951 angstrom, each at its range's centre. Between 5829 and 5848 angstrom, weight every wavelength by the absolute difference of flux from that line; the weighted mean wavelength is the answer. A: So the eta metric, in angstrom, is 5837.1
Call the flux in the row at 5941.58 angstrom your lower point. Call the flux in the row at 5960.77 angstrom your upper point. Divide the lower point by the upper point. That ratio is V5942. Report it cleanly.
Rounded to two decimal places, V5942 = 0.99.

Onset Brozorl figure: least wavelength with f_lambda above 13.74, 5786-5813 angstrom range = 5803.66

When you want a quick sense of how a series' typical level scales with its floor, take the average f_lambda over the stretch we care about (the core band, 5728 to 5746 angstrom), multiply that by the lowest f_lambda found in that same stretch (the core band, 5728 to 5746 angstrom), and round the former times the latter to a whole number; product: 185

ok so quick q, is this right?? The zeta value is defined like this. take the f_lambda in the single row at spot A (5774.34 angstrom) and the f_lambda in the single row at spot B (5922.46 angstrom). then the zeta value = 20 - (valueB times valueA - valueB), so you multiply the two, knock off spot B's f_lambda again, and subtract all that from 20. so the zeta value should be -153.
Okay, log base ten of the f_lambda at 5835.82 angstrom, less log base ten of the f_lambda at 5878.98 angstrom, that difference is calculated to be 0.03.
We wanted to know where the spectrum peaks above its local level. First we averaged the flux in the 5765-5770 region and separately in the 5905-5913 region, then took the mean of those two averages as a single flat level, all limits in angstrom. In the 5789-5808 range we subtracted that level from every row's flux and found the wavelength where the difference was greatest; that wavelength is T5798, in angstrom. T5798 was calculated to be 5806.33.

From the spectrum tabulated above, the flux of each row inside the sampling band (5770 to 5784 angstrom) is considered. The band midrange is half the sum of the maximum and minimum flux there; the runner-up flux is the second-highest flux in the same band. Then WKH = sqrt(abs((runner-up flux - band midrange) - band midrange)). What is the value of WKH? 3.63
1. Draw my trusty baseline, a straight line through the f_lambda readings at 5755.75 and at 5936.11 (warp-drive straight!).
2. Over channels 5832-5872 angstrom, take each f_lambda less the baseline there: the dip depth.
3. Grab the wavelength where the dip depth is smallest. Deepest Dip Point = 5870.86 angstrom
